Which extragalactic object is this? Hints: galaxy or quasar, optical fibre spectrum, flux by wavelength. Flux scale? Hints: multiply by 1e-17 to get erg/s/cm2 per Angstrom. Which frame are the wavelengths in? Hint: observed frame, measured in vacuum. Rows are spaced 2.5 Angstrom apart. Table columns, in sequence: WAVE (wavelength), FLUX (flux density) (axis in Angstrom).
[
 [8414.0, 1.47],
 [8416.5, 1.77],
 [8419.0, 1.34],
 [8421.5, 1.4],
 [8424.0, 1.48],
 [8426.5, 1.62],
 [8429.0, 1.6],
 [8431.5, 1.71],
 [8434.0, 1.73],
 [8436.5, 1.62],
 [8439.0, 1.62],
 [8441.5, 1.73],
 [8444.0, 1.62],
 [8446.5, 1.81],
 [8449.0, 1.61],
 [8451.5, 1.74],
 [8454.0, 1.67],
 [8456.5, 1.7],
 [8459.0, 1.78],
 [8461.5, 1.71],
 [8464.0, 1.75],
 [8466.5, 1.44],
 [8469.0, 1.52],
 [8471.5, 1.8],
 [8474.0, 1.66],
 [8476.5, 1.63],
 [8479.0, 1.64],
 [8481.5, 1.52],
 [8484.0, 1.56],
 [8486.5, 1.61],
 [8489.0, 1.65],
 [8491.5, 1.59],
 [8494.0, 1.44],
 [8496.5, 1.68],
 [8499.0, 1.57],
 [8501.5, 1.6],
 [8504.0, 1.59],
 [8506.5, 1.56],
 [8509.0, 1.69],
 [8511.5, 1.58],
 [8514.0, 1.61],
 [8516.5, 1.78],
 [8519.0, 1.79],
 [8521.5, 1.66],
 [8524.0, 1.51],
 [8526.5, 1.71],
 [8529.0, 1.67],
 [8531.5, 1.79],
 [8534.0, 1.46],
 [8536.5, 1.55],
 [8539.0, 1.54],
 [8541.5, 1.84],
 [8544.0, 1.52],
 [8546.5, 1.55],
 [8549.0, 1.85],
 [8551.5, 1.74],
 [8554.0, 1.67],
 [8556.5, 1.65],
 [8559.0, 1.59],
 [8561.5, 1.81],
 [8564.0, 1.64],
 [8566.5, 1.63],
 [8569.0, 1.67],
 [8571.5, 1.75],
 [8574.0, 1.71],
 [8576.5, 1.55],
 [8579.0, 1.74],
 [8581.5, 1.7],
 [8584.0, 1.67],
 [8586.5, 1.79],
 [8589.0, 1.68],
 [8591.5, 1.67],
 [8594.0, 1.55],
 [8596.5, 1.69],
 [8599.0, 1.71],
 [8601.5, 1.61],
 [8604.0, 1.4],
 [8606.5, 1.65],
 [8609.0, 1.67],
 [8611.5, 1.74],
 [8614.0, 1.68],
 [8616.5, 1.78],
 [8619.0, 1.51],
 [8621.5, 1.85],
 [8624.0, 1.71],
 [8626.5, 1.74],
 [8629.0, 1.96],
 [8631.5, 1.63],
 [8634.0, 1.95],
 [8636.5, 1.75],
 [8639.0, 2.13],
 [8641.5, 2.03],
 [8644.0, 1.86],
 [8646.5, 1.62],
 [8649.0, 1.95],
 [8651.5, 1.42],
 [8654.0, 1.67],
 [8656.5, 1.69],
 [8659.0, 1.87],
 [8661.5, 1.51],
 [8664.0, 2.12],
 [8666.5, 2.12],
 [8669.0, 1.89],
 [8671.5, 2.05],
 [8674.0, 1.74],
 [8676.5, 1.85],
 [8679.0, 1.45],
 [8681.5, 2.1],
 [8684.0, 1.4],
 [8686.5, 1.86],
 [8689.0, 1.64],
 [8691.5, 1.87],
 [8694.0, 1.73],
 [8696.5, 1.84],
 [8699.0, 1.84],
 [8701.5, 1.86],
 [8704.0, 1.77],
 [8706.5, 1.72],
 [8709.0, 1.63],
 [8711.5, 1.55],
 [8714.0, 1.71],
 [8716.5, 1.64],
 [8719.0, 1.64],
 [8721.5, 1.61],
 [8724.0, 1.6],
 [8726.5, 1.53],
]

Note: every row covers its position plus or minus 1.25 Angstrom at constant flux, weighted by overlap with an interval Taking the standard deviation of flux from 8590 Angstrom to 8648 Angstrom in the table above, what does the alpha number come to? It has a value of 0.17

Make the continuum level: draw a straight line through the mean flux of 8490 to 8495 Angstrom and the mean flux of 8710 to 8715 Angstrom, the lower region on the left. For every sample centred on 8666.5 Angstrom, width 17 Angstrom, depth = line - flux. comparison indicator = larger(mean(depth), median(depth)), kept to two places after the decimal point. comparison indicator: -0.28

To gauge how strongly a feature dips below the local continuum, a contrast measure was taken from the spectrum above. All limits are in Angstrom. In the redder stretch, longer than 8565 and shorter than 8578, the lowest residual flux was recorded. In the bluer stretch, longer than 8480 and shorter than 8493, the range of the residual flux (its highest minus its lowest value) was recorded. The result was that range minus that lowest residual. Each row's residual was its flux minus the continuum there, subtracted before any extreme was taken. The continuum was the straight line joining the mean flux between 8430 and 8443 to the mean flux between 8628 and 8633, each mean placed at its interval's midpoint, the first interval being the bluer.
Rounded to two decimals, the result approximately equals 0.34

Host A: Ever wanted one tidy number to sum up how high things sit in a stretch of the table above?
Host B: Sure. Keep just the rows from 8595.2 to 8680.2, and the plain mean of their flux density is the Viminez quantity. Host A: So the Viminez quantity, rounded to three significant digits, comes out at 1.76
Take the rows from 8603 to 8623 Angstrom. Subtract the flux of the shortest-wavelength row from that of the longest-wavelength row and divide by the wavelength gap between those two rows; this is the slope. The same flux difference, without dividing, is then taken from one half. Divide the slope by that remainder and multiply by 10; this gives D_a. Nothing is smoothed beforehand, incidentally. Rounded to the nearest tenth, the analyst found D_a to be 5.1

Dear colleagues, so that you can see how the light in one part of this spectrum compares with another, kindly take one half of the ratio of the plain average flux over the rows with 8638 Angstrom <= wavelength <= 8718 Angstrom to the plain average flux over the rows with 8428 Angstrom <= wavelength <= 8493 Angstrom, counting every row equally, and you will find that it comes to 0.54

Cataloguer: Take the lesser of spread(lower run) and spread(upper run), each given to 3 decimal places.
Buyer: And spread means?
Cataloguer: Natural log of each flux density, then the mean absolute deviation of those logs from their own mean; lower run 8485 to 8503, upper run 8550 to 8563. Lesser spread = 0.032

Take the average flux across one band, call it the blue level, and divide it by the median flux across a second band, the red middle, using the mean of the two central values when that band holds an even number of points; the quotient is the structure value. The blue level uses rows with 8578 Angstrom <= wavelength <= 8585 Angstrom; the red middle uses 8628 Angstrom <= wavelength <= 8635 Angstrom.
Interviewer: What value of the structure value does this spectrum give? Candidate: 0.87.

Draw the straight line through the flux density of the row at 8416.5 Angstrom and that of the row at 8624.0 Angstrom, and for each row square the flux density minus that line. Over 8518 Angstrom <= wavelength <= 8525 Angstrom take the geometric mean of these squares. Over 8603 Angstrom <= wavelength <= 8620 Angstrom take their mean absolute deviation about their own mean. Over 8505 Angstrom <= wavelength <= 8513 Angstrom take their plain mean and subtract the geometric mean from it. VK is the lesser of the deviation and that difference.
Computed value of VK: 0.012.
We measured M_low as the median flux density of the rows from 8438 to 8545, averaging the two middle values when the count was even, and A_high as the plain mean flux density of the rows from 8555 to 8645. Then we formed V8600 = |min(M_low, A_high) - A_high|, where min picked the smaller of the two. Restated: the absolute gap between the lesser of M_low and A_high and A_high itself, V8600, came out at 0.088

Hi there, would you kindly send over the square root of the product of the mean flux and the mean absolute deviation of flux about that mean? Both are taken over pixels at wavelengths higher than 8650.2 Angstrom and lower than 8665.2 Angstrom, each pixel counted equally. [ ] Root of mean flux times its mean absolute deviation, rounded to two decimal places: 0.57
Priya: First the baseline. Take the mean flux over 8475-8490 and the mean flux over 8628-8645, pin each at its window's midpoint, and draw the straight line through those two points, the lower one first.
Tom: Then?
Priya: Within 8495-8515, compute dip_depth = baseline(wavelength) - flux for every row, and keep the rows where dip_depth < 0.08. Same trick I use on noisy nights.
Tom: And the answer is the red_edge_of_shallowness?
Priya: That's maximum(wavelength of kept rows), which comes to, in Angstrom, 8514.0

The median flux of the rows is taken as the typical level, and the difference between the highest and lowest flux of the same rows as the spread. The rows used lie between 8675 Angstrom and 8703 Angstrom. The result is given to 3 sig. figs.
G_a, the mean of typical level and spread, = 1.27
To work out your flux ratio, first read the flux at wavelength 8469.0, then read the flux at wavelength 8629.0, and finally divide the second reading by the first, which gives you 1.29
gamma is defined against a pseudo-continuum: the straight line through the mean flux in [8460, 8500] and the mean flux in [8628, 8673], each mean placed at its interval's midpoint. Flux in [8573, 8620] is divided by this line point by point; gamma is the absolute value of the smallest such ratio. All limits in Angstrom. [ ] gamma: 0.79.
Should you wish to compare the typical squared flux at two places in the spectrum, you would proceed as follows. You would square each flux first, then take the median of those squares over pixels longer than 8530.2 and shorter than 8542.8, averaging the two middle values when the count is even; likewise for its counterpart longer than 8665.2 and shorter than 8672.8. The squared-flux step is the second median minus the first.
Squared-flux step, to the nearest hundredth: 1.80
